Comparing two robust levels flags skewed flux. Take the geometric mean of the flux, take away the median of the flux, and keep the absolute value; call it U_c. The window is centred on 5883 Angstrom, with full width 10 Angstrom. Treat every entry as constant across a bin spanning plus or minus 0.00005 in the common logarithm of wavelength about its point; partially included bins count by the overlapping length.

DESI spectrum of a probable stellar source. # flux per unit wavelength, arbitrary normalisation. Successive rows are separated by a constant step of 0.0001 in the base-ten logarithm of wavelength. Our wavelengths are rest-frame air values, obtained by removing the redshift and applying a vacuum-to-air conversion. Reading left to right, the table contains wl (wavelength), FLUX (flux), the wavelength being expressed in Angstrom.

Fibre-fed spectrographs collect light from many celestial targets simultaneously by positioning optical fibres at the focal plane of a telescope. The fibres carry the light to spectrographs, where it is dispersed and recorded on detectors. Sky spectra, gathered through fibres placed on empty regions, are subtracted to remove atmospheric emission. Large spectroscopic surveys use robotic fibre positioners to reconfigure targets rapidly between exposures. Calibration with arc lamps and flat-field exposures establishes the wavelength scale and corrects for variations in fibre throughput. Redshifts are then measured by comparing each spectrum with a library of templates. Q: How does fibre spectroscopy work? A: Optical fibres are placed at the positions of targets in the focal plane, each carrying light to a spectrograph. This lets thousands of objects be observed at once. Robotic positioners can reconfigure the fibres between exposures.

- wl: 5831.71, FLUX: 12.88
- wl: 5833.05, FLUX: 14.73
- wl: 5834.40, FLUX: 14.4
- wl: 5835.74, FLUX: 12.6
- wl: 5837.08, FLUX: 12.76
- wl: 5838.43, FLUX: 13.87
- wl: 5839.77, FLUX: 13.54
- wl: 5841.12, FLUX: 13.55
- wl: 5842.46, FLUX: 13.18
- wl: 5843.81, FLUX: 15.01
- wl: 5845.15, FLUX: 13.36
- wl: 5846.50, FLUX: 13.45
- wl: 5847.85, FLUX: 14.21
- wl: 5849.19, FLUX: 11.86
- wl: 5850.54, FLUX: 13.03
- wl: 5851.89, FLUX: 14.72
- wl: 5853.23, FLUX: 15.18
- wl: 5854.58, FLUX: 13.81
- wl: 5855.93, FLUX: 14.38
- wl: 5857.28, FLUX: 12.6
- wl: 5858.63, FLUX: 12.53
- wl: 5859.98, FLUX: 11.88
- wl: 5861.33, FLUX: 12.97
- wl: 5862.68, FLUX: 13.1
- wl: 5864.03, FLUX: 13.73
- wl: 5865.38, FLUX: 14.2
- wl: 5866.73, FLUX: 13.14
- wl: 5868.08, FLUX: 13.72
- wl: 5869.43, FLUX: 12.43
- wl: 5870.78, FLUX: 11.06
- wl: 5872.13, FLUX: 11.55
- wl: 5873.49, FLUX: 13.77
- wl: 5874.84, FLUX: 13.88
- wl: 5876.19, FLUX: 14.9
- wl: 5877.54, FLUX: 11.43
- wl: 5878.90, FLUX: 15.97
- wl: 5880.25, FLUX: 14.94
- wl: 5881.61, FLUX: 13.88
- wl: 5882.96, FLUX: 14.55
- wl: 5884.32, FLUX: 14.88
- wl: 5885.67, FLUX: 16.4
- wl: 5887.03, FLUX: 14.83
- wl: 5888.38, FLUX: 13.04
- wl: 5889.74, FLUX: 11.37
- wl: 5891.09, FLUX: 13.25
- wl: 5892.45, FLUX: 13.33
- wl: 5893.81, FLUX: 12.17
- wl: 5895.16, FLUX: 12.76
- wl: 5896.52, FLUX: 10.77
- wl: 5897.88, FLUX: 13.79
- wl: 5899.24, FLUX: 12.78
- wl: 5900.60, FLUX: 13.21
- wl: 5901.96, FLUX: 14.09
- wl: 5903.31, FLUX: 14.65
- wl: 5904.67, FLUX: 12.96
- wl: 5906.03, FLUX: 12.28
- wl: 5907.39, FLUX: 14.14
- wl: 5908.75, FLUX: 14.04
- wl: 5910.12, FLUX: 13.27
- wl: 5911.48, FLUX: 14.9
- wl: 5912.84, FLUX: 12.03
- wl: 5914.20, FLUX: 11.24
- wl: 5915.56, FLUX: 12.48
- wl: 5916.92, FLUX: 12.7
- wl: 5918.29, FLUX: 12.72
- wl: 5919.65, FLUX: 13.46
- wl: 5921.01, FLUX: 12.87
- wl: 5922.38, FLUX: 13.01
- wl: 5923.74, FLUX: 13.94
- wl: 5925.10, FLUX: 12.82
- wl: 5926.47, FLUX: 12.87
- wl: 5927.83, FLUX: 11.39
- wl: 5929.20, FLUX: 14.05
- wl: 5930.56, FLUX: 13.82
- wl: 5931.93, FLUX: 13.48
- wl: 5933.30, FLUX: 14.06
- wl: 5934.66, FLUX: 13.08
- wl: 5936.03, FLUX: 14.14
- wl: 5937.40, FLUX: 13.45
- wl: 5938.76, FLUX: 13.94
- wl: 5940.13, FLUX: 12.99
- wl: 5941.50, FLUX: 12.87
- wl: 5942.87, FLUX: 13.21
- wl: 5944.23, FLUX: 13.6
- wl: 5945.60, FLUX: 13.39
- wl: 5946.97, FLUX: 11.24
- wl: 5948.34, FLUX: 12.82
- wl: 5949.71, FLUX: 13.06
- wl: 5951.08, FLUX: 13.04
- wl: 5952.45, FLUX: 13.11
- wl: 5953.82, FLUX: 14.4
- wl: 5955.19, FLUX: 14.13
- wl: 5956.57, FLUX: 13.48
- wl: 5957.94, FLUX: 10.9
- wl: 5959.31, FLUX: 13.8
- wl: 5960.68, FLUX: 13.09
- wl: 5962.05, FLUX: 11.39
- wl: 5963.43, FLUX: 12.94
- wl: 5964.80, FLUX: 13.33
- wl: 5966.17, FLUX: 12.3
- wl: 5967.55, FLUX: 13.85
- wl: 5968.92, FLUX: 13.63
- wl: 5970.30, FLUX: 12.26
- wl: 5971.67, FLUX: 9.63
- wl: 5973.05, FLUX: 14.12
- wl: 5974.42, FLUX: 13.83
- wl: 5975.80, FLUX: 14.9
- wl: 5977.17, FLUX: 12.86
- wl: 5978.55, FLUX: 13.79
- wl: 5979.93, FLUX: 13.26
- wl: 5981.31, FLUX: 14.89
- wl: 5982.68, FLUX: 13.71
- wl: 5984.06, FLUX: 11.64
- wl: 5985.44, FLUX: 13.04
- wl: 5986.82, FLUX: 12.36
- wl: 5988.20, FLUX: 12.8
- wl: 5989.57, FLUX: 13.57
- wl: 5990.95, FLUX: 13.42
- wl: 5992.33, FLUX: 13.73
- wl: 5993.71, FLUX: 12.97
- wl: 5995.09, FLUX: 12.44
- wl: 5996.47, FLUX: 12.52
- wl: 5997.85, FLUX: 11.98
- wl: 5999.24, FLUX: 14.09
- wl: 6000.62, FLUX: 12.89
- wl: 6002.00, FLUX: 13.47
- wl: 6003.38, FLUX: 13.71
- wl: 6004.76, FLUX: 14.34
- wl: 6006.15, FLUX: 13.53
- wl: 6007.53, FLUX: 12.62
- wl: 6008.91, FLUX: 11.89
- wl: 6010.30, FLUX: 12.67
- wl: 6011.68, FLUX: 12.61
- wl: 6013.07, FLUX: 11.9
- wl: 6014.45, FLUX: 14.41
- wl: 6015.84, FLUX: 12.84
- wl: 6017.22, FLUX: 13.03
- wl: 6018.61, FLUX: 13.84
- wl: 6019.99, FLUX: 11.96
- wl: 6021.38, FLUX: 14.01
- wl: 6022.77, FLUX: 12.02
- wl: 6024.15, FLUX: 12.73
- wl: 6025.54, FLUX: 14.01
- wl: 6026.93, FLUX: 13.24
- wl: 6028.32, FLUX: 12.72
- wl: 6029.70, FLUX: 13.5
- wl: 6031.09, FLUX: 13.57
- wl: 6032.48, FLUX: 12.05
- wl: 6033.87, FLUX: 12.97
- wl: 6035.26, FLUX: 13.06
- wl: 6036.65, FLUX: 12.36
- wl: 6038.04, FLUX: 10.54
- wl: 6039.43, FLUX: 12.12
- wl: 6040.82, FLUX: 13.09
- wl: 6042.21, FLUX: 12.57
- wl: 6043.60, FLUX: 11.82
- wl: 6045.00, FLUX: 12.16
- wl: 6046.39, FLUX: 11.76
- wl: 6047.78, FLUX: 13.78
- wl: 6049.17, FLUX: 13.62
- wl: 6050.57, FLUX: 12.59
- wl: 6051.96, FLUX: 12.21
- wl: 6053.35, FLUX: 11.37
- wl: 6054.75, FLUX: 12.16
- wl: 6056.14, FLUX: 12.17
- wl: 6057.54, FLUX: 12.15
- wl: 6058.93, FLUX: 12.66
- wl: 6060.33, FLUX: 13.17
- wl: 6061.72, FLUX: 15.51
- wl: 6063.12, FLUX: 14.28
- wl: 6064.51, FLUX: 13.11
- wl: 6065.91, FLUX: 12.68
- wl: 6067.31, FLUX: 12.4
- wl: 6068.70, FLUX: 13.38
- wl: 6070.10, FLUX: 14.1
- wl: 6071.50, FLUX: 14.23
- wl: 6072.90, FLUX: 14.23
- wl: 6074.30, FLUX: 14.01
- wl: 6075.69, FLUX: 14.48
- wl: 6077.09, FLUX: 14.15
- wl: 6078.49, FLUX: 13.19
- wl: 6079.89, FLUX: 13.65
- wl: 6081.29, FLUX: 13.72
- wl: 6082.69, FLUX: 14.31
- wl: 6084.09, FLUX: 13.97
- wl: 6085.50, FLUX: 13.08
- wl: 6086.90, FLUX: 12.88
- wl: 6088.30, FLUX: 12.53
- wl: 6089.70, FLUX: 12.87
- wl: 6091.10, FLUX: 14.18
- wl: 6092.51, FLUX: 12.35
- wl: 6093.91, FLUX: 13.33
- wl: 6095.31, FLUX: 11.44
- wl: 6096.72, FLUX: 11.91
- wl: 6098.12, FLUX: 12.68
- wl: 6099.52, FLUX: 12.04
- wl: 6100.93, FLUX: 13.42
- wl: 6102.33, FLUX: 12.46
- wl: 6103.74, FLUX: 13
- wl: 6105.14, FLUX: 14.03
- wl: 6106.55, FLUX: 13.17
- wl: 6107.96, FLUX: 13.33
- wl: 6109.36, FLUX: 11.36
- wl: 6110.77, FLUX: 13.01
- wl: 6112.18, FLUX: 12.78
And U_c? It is 0.16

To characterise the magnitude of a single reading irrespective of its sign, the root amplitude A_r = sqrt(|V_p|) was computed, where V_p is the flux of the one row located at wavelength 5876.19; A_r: 3.86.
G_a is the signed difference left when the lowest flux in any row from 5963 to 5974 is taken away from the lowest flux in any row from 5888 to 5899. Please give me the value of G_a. 1.1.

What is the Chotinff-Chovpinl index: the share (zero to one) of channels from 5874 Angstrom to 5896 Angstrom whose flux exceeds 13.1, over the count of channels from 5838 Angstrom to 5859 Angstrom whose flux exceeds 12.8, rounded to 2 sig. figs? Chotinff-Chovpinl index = 0.053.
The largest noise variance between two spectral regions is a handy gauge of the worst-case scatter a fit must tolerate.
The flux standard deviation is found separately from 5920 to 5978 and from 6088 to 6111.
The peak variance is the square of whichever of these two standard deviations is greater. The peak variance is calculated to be 1.0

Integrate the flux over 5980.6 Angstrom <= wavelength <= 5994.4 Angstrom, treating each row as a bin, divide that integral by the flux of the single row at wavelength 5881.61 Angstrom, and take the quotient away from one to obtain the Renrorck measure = -12.1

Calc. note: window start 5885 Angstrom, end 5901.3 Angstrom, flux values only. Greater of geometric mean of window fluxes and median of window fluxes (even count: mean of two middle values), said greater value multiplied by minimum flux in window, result 141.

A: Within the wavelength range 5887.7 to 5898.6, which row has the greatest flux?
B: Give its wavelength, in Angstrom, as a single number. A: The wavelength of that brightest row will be 5897.88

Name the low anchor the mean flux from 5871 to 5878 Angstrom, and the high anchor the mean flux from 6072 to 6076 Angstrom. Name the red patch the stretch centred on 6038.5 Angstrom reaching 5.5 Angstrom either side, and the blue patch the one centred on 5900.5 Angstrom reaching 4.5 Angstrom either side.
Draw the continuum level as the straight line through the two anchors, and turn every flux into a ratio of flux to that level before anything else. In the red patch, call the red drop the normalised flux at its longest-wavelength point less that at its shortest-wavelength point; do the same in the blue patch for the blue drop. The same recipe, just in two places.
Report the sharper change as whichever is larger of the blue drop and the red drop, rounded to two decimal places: 0.16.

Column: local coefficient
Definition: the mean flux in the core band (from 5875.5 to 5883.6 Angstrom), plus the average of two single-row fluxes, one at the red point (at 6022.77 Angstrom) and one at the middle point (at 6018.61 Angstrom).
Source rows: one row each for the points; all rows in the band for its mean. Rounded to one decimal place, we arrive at 27.2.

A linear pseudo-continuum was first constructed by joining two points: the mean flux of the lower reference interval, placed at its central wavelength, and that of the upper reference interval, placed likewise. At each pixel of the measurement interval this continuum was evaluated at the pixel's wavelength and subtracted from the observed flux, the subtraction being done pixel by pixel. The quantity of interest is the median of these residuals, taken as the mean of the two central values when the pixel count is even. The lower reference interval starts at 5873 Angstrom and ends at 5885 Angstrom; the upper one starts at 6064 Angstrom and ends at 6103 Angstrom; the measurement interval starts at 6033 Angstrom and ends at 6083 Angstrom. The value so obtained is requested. -0.39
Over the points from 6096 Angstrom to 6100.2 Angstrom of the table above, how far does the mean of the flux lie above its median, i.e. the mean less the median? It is 0.17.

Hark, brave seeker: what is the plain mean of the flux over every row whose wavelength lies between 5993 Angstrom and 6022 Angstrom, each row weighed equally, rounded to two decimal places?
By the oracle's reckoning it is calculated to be 13.03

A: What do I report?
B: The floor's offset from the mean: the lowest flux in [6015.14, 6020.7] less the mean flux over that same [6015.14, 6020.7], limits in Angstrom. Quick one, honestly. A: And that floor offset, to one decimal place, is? -1.0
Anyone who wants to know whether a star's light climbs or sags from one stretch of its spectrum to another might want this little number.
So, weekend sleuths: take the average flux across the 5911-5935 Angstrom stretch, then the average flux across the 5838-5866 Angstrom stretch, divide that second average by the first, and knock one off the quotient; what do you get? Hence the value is 0.037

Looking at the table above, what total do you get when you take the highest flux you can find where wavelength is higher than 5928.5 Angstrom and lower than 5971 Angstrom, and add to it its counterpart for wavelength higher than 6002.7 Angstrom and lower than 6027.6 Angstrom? 28.8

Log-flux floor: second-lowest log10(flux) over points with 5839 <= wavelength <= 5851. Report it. 1.11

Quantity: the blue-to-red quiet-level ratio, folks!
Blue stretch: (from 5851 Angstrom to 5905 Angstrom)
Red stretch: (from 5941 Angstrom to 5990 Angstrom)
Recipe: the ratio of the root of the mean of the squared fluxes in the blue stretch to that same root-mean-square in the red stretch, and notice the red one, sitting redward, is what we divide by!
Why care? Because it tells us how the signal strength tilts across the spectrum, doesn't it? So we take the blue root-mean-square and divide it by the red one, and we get 1.03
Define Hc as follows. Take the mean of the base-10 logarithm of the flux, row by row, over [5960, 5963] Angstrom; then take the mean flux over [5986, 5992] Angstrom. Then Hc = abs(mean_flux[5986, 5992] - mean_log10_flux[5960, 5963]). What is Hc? 12.0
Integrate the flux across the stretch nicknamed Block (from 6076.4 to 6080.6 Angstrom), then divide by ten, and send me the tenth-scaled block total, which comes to 5.74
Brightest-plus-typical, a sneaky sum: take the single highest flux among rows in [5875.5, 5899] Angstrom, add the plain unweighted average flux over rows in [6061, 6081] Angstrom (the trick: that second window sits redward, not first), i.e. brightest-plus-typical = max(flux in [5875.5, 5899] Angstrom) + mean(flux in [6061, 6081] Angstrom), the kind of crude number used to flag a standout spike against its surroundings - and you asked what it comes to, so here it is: 30.2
